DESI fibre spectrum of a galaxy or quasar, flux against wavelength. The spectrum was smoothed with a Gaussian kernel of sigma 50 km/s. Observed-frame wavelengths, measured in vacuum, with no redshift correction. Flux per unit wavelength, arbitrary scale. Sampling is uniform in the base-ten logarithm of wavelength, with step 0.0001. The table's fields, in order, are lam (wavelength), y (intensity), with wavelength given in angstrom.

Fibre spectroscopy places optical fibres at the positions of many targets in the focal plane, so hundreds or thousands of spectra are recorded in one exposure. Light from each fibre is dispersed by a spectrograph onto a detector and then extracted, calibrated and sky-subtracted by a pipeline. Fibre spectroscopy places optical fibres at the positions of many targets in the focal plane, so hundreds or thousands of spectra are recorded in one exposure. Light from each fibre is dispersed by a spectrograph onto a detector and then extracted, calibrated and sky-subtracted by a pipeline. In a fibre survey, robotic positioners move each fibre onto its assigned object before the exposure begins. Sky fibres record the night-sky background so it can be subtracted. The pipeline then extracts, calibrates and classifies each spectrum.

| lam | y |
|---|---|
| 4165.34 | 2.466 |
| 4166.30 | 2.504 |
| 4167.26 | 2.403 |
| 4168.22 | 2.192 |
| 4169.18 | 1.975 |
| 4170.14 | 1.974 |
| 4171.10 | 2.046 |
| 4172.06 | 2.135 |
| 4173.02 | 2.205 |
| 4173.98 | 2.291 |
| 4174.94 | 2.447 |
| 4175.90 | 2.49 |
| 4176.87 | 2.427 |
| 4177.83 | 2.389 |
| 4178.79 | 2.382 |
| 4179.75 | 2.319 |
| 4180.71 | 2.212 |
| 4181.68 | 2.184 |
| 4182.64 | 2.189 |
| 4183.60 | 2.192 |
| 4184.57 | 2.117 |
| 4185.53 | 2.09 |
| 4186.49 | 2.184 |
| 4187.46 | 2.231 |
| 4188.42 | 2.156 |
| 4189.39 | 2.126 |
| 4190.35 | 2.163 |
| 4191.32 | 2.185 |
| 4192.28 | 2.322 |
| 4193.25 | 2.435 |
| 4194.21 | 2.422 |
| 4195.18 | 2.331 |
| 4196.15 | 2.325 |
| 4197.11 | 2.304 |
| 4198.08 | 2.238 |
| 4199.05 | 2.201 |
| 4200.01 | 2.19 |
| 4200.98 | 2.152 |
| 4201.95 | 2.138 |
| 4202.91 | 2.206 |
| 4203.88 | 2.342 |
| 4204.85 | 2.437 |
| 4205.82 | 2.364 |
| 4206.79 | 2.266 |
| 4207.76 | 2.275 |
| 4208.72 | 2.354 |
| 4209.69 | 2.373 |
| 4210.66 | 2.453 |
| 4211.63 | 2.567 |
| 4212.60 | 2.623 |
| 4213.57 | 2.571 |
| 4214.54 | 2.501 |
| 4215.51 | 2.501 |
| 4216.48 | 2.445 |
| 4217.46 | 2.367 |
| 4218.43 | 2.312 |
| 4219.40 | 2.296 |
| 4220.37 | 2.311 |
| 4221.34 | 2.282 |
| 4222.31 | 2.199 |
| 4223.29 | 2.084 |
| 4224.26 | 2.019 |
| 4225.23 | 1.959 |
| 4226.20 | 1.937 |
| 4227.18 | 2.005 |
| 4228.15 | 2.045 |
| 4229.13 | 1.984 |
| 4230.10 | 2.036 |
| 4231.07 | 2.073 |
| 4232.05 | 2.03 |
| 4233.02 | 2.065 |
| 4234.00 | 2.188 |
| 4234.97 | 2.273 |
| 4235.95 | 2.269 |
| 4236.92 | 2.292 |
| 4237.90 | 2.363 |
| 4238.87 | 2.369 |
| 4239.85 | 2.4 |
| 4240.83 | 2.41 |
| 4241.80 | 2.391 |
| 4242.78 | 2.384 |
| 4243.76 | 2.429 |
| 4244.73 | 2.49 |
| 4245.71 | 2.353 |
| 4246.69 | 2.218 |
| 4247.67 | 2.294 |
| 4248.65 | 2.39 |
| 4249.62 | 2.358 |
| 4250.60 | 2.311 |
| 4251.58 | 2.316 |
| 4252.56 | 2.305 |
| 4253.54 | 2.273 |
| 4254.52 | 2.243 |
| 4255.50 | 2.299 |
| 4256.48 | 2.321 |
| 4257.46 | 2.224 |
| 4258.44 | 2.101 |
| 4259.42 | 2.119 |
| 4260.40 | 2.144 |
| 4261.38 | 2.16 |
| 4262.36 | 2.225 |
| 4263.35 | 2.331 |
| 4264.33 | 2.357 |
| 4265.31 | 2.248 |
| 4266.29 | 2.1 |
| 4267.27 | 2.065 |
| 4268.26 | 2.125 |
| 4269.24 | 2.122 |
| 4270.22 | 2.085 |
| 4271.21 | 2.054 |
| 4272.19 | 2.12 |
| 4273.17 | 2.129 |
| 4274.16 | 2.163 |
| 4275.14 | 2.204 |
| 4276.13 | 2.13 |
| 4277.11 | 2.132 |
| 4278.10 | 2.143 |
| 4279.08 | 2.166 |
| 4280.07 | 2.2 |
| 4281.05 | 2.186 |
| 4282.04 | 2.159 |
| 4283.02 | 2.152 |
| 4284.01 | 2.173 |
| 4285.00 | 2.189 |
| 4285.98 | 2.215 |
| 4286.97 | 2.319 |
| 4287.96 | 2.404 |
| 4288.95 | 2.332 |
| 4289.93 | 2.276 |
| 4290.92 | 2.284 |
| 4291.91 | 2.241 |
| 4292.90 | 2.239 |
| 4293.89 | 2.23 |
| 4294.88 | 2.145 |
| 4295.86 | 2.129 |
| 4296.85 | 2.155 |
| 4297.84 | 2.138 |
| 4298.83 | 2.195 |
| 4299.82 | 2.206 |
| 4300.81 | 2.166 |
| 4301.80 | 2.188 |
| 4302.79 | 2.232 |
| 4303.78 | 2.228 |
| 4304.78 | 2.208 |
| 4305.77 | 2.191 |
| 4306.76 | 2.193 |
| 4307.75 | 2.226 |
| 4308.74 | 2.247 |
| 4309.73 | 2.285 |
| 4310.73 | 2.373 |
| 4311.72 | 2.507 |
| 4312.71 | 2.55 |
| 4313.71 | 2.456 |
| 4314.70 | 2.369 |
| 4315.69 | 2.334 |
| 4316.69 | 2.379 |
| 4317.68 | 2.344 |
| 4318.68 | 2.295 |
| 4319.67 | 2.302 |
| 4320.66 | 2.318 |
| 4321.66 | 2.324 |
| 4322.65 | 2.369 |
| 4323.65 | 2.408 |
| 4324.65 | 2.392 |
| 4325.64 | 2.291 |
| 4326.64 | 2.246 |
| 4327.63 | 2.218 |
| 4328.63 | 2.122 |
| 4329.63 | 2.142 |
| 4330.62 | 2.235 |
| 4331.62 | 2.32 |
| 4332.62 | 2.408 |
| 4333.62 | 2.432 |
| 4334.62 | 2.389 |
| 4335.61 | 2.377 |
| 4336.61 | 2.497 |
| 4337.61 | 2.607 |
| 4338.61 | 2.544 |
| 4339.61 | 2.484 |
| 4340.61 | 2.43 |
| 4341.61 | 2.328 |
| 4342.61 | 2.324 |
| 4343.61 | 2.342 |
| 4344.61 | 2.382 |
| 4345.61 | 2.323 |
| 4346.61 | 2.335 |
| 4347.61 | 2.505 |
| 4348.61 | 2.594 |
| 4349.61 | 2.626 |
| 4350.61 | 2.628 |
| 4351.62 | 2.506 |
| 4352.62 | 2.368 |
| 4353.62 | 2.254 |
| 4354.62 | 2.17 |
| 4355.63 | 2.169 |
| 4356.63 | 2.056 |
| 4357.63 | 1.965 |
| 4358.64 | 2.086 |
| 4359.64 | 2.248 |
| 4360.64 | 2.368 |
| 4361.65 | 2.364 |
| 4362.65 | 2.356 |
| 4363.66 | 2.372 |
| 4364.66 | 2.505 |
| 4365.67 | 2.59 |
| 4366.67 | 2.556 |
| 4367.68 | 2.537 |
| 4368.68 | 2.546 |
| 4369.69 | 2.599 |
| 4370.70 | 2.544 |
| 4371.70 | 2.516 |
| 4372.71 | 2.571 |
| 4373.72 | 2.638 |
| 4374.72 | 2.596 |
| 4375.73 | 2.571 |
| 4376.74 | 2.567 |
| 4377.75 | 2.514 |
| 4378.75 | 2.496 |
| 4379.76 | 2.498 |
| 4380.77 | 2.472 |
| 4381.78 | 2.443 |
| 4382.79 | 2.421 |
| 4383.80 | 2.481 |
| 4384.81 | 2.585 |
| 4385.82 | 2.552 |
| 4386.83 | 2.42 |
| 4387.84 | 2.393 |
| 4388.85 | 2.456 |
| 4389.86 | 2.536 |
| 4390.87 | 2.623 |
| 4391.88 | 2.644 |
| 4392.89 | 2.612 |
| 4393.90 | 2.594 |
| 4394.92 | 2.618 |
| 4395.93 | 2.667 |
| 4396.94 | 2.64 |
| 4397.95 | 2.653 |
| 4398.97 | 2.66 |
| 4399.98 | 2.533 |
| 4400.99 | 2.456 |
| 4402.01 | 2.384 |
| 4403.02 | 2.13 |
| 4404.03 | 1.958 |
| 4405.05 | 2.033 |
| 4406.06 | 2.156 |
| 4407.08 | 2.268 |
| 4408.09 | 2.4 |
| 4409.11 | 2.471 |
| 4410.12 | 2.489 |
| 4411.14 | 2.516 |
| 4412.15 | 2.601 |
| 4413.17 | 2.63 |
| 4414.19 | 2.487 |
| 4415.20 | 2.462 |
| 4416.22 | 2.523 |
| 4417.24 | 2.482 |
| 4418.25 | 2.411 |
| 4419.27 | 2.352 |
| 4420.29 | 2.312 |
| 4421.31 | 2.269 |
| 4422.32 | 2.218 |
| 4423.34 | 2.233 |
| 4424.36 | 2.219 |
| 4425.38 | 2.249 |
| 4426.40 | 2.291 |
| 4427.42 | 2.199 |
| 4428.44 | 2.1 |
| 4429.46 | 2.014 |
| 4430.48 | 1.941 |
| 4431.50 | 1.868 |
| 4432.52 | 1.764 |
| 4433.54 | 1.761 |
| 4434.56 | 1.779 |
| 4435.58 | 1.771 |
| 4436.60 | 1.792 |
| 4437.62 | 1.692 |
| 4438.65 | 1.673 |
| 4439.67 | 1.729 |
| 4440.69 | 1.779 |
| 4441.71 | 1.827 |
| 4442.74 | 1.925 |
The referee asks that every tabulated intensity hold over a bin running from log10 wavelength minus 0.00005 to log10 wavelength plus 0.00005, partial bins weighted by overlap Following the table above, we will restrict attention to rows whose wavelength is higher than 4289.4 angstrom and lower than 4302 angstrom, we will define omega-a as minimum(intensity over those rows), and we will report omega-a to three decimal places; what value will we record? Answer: 2.129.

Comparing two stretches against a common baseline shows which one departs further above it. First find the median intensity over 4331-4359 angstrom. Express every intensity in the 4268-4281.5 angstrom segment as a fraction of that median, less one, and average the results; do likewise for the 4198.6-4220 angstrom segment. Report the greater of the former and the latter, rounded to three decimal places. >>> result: -0.008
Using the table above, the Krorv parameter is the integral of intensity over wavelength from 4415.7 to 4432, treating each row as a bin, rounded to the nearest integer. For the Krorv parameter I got 36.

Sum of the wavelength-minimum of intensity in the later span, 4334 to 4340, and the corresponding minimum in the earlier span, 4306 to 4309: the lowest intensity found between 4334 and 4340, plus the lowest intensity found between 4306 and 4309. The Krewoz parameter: 4.57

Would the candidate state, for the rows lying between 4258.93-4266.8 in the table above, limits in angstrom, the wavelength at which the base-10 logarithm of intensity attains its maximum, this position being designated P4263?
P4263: 4264.33 angstrom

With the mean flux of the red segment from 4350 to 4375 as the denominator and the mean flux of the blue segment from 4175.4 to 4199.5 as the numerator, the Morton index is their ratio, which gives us 0.942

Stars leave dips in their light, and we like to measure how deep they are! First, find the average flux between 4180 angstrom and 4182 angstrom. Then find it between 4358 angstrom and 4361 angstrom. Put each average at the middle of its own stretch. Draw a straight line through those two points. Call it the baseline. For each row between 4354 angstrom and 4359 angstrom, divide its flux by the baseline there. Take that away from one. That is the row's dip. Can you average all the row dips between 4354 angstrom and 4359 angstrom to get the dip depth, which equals 0.06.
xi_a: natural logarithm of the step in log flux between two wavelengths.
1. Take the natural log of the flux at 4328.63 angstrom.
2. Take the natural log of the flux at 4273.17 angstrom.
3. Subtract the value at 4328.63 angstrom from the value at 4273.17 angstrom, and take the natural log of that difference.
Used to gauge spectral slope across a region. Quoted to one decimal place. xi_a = -5.7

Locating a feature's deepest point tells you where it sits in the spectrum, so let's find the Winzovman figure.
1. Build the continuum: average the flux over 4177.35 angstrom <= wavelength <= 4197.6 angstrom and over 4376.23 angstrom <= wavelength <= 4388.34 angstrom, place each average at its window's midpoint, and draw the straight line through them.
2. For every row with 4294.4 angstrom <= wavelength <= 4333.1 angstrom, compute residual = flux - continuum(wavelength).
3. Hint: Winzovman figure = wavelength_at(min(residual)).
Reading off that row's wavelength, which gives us 4328.63 angstrom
